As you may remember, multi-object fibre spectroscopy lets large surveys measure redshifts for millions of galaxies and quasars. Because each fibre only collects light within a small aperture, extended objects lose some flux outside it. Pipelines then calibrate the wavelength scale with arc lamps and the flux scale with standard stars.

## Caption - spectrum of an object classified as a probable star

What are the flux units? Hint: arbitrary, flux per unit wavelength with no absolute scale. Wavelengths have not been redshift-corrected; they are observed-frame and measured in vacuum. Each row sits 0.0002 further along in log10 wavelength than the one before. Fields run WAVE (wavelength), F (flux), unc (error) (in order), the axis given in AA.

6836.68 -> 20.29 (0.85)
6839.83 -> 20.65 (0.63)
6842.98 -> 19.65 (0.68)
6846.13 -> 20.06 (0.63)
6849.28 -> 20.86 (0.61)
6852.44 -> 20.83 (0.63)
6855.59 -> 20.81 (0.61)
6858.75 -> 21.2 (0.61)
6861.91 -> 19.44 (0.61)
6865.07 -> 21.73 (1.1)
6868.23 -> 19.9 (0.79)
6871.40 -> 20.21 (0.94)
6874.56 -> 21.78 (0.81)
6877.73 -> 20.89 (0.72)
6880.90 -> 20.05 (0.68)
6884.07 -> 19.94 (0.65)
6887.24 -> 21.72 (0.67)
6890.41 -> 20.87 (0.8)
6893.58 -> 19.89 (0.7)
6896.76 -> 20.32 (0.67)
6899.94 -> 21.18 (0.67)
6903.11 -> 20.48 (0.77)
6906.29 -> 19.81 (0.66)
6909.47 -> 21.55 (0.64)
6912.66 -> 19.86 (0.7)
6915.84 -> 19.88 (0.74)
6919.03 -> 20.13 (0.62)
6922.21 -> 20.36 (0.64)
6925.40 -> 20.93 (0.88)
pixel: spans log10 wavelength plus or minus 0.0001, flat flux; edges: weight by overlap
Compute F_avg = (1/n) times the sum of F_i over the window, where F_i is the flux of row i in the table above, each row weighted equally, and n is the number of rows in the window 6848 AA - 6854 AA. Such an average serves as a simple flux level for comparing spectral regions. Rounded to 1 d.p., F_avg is 20.8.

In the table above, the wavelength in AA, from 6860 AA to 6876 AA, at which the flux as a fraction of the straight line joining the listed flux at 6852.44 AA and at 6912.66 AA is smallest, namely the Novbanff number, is 6861.91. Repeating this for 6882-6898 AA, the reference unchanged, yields 6884.07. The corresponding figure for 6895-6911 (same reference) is 6906.29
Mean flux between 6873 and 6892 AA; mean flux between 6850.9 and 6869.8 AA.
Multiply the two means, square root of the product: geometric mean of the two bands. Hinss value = 20.8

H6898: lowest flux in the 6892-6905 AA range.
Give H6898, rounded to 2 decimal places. 19.89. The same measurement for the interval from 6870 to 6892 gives 19.94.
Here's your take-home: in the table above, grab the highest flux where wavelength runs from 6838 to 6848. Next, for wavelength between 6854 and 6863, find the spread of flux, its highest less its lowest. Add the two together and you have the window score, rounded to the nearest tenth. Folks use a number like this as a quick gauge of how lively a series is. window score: 22.4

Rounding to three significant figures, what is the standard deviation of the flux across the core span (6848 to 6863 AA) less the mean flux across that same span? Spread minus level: -20.0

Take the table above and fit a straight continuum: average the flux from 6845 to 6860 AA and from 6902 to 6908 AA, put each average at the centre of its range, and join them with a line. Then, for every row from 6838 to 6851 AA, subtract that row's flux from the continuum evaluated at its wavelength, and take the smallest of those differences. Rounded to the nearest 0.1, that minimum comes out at -0.1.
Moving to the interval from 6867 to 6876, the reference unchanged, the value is -1.3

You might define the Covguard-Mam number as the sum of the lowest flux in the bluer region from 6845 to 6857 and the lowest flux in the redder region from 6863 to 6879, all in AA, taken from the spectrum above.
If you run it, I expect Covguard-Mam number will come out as 40.0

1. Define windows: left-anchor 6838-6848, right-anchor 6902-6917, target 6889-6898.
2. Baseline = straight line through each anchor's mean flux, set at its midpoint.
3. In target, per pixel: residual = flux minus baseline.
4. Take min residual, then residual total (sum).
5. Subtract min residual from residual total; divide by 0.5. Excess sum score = 1.3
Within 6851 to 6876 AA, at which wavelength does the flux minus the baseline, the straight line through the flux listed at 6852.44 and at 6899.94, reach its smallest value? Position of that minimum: 6861.91 AA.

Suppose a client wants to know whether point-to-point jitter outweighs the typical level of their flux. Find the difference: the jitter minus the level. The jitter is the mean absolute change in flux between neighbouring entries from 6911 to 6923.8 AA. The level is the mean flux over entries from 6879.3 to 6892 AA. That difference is -20.5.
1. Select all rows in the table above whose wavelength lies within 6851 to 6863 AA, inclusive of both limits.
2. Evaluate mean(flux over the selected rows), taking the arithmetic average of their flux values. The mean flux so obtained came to 20.6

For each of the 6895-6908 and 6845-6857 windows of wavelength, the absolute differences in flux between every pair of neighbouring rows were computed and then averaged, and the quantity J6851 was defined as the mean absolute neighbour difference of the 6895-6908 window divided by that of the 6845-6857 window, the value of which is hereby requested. 2.62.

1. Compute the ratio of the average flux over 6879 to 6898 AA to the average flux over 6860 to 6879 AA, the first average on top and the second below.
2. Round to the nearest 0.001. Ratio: 0.991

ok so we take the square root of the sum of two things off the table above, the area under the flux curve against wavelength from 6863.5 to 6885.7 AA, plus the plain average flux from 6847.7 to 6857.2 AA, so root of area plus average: 21.9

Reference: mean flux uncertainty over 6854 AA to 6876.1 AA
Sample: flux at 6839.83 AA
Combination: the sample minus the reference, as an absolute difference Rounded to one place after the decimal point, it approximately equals 19.9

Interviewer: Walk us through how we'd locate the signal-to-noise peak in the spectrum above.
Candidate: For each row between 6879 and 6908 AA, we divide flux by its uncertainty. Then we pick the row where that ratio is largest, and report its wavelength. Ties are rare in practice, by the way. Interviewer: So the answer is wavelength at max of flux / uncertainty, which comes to 6887.24 AA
